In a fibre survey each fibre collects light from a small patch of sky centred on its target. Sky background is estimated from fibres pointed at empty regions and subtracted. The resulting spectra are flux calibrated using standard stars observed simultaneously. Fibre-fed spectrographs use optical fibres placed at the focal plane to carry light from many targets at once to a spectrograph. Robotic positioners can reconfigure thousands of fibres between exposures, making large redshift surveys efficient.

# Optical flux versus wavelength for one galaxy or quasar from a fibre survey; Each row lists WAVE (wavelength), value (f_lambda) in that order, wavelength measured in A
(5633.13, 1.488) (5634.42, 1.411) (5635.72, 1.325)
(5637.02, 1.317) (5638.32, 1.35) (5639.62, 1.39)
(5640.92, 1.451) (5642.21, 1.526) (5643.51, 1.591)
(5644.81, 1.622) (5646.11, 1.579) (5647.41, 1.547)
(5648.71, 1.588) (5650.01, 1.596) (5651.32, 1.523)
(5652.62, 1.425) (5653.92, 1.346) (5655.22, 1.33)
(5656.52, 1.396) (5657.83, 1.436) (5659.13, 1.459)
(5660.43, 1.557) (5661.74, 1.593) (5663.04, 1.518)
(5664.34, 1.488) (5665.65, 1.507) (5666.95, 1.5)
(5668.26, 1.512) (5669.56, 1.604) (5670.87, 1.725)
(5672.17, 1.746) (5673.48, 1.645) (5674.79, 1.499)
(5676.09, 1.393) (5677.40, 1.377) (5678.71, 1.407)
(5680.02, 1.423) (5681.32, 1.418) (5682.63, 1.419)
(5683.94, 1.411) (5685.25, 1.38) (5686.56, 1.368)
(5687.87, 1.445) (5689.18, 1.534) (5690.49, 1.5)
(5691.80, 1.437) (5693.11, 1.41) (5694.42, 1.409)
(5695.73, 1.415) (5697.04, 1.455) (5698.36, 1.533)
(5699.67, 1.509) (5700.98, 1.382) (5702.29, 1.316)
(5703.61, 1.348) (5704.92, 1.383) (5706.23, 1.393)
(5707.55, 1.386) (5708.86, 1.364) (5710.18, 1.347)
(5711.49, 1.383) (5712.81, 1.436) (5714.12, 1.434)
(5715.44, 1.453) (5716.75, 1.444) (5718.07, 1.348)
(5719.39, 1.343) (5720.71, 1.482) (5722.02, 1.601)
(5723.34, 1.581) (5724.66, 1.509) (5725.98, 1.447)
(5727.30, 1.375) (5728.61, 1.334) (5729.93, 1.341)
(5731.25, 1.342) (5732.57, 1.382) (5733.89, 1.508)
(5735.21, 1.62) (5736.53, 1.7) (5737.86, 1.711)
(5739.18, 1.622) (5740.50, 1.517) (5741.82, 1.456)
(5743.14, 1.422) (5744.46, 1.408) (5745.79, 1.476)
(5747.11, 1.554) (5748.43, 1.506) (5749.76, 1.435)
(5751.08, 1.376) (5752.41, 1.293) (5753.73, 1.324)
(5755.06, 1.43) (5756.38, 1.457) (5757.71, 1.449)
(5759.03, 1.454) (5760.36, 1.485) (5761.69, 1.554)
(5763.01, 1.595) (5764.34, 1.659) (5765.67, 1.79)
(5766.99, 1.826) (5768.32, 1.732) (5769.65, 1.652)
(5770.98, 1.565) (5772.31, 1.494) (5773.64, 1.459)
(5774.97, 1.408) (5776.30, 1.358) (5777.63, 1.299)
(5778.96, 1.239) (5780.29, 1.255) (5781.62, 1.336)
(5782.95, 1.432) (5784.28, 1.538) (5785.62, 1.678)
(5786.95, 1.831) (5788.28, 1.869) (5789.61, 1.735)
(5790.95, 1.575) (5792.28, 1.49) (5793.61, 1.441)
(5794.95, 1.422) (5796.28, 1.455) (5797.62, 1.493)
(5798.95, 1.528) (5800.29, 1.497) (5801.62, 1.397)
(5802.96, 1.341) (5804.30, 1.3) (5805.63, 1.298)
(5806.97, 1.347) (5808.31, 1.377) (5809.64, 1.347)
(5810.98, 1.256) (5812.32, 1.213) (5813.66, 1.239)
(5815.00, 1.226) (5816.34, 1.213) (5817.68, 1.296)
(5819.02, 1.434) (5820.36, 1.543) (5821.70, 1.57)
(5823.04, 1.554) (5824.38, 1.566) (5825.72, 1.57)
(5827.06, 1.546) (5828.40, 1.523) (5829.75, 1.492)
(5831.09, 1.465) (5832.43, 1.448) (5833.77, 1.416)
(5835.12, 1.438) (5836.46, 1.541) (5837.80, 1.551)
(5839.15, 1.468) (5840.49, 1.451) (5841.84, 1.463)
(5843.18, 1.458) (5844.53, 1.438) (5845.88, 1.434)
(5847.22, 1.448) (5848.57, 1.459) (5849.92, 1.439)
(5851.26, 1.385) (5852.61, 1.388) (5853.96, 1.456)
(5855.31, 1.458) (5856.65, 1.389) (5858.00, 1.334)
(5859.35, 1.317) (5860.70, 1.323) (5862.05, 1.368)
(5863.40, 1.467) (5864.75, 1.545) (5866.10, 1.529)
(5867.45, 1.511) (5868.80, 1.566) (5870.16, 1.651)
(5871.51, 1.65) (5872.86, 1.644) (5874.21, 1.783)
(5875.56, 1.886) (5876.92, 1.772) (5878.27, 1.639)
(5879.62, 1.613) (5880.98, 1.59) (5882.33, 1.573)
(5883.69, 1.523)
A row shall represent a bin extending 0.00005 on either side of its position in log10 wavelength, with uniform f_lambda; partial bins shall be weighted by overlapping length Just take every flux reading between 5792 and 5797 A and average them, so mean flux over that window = 1.45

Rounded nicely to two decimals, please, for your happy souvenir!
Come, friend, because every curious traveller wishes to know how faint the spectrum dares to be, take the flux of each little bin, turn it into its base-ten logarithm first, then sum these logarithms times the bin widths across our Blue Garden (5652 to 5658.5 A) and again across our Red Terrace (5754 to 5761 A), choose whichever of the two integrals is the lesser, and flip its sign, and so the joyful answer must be -0.92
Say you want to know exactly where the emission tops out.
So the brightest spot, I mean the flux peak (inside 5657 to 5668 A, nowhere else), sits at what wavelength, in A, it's 5661.74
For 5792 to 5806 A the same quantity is 5798.95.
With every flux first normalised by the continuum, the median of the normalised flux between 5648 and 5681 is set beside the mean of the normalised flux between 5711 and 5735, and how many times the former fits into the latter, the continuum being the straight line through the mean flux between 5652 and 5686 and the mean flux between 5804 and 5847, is 0.97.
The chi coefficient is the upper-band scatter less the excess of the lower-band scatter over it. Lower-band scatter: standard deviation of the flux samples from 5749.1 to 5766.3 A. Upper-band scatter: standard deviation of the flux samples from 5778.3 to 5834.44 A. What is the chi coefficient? 0.18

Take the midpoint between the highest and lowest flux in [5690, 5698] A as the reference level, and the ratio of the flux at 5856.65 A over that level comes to 0.95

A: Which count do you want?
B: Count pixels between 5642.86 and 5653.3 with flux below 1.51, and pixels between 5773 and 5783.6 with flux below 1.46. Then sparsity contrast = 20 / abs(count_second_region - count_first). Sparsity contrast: 2.9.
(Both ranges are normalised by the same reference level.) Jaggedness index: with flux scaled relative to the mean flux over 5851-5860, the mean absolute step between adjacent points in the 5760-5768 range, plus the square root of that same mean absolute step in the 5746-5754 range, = 0.254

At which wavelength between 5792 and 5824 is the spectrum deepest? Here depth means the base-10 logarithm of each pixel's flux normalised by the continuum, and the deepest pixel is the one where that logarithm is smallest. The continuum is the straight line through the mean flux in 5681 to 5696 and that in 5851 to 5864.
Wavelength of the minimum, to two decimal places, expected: 5812.32 A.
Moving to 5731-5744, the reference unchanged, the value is 5731.25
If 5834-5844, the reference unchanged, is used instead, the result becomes 5835.12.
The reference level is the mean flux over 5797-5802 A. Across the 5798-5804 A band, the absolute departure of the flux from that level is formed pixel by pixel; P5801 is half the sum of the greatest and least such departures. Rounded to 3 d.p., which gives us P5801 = 0.078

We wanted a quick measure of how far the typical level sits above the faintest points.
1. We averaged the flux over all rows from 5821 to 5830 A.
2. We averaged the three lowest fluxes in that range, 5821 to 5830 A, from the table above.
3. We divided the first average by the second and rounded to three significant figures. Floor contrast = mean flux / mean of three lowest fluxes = 1.02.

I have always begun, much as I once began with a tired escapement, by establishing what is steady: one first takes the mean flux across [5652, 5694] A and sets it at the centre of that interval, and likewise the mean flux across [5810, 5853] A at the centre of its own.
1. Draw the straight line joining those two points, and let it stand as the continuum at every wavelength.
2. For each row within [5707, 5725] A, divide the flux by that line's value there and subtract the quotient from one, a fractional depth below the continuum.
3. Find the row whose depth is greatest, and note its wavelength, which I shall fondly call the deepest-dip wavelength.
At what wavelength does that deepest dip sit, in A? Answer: 5719.39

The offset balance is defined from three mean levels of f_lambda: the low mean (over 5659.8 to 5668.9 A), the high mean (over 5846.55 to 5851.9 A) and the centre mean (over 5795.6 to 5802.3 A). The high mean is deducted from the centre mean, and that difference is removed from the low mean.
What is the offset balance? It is 1.48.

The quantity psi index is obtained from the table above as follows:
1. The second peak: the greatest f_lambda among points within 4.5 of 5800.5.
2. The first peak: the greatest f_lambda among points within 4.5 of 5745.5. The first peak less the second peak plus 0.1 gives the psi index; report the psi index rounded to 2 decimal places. 0.13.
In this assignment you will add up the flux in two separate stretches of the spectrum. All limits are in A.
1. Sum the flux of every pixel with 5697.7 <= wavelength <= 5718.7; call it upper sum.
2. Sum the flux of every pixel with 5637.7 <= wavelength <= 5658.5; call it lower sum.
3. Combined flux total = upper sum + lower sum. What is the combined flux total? 46.2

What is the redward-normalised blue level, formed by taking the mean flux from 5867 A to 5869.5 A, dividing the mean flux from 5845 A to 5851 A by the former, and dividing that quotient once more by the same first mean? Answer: 0.610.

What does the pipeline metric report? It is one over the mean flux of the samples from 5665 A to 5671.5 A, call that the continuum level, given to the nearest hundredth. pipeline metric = 0.64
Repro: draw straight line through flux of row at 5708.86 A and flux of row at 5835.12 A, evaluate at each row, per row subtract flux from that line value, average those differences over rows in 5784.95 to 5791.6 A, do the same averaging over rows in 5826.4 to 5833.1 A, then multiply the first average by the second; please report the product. 0.0196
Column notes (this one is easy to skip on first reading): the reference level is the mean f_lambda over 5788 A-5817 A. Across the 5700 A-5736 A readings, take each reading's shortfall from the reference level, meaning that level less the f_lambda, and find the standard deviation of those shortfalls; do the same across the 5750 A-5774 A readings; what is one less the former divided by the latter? 0.44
